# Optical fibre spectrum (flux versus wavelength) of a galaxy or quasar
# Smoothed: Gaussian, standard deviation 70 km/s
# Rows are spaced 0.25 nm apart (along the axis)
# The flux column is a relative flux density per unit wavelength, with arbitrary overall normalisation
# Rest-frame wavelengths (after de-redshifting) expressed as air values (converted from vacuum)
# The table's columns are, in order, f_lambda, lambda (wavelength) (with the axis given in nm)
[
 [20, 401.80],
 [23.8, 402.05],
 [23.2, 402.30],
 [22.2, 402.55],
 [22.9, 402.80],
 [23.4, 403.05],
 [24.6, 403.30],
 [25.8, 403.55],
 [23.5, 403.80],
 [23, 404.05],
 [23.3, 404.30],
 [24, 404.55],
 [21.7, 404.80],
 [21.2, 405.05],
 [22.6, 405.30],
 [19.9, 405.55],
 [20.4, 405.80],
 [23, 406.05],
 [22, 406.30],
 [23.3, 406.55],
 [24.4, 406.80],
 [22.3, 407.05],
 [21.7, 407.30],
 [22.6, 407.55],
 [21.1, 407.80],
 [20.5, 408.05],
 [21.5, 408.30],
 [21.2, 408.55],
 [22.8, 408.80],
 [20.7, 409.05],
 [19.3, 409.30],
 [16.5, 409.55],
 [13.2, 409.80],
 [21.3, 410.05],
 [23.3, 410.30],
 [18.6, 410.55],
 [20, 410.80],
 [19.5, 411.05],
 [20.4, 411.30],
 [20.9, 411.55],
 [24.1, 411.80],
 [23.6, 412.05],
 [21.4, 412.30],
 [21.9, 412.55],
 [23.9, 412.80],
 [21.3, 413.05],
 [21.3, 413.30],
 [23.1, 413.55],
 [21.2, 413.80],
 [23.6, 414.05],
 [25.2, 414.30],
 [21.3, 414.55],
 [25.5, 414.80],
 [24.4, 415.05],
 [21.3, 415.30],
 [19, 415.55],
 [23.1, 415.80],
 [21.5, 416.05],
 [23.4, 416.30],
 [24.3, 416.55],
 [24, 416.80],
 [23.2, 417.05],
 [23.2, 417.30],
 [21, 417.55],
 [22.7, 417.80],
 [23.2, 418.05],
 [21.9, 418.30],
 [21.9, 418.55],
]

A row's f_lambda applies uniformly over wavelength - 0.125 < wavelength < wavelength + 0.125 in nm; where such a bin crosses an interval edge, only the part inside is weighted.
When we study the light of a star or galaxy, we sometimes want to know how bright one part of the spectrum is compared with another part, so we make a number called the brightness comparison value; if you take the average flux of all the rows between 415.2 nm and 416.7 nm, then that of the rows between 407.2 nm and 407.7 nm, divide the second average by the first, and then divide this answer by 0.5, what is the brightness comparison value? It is 2.00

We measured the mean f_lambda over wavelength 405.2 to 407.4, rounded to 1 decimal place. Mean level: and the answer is 22.2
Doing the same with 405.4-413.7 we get 21.2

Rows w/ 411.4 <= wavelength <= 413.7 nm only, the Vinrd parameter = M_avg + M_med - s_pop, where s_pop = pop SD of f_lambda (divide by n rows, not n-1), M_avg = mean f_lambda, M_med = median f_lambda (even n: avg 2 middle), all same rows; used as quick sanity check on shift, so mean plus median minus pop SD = 43.1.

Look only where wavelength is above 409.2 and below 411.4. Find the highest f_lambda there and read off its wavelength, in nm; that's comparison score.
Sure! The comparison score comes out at 410.30 nm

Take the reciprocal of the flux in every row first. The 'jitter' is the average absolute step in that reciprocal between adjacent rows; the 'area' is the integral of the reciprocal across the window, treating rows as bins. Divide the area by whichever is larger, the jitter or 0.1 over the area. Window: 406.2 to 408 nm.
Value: 0.06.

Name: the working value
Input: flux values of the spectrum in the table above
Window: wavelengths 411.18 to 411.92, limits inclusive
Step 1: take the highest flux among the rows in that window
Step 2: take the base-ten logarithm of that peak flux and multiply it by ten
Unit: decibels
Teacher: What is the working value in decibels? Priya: 13.8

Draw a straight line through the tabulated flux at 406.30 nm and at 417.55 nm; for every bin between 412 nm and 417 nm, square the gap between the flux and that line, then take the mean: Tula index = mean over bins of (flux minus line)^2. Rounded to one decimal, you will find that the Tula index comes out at 4.8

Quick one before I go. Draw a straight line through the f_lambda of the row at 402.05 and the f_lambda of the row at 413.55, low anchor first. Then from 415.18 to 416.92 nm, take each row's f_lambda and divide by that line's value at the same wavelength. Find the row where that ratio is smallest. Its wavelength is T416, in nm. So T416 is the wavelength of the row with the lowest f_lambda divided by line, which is 415.55 nm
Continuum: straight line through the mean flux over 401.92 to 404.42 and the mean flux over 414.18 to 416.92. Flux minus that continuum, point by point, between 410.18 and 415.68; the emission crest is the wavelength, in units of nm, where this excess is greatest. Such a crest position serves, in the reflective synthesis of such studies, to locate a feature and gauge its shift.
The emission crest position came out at 414.80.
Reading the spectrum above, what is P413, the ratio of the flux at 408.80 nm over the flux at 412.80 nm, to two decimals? 0.95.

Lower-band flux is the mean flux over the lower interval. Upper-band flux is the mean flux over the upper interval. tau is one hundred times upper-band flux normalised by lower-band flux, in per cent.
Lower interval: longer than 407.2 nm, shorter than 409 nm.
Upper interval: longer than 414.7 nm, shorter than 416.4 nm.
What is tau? 104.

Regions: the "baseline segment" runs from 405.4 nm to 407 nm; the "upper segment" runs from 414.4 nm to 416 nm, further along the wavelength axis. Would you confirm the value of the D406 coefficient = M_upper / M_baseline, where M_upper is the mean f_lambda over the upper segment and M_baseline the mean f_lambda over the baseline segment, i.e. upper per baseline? 1.01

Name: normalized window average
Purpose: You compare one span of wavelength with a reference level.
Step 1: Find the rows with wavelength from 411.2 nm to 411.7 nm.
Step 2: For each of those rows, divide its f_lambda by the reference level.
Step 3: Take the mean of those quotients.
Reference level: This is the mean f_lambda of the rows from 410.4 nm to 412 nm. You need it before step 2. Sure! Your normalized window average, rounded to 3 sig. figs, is 1.00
